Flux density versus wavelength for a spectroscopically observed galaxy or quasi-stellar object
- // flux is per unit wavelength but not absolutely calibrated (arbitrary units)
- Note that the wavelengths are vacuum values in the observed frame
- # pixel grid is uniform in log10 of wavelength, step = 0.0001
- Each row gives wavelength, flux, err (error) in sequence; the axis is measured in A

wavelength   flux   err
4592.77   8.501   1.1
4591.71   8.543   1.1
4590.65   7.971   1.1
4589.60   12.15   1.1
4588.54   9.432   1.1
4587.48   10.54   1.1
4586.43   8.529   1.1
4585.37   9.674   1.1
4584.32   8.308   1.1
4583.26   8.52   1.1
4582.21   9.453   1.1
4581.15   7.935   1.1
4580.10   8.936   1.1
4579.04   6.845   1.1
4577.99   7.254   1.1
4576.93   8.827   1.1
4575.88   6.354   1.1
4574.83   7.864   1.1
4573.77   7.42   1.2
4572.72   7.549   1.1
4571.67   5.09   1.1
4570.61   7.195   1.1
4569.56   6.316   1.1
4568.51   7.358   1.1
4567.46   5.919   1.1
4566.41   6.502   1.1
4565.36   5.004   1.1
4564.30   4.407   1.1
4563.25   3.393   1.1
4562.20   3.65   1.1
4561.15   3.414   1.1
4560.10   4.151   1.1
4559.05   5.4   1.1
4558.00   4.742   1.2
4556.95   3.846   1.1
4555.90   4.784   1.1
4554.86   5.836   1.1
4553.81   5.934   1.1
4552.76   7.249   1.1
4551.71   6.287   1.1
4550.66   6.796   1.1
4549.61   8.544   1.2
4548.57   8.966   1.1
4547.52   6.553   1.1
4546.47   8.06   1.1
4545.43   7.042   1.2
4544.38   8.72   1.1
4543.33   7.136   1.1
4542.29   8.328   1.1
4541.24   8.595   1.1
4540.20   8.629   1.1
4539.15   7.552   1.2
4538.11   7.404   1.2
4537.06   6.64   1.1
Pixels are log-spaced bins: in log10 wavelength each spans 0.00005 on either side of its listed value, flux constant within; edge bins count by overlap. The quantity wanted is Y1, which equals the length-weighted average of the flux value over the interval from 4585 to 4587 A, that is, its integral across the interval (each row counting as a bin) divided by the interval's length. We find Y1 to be 9.1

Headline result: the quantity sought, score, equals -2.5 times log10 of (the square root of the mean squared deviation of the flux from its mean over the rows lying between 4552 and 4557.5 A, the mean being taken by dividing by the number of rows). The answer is -0.15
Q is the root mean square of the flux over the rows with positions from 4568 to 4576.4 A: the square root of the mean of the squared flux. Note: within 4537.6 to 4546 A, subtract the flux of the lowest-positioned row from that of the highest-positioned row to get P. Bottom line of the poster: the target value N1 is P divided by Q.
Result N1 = -0.05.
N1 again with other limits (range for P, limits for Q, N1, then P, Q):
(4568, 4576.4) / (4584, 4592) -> -0.11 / -1.0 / 9.5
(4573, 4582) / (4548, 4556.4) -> 0.07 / 0.5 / 6.9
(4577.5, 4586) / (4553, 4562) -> 0.50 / 2.4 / 4.8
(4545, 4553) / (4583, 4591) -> 0.02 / 0.2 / 9.5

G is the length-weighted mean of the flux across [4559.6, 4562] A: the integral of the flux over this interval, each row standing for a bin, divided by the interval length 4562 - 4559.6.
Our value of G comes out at 4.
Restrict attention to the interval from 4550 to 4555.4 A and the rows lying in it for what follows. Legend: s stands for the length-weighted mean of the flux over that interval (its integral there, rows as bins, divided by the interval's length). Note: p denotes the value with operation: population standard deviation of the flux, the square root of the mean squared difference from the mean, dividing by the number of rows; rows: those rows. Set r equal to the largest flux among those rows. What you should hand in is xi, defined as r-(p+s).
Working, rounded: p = 0.5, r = 7.249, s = 6.5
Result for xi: 0.3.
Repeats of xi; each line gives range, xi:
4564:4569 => 0.4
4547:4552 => 0.4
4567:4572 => 0.1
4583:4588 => 0.5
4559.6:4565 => 0.2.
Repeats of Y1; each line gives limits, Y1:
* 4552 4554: 6.7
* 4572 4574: 7.3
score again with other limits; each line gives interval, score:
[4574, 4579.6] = 0.17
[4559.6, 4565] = 0.98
